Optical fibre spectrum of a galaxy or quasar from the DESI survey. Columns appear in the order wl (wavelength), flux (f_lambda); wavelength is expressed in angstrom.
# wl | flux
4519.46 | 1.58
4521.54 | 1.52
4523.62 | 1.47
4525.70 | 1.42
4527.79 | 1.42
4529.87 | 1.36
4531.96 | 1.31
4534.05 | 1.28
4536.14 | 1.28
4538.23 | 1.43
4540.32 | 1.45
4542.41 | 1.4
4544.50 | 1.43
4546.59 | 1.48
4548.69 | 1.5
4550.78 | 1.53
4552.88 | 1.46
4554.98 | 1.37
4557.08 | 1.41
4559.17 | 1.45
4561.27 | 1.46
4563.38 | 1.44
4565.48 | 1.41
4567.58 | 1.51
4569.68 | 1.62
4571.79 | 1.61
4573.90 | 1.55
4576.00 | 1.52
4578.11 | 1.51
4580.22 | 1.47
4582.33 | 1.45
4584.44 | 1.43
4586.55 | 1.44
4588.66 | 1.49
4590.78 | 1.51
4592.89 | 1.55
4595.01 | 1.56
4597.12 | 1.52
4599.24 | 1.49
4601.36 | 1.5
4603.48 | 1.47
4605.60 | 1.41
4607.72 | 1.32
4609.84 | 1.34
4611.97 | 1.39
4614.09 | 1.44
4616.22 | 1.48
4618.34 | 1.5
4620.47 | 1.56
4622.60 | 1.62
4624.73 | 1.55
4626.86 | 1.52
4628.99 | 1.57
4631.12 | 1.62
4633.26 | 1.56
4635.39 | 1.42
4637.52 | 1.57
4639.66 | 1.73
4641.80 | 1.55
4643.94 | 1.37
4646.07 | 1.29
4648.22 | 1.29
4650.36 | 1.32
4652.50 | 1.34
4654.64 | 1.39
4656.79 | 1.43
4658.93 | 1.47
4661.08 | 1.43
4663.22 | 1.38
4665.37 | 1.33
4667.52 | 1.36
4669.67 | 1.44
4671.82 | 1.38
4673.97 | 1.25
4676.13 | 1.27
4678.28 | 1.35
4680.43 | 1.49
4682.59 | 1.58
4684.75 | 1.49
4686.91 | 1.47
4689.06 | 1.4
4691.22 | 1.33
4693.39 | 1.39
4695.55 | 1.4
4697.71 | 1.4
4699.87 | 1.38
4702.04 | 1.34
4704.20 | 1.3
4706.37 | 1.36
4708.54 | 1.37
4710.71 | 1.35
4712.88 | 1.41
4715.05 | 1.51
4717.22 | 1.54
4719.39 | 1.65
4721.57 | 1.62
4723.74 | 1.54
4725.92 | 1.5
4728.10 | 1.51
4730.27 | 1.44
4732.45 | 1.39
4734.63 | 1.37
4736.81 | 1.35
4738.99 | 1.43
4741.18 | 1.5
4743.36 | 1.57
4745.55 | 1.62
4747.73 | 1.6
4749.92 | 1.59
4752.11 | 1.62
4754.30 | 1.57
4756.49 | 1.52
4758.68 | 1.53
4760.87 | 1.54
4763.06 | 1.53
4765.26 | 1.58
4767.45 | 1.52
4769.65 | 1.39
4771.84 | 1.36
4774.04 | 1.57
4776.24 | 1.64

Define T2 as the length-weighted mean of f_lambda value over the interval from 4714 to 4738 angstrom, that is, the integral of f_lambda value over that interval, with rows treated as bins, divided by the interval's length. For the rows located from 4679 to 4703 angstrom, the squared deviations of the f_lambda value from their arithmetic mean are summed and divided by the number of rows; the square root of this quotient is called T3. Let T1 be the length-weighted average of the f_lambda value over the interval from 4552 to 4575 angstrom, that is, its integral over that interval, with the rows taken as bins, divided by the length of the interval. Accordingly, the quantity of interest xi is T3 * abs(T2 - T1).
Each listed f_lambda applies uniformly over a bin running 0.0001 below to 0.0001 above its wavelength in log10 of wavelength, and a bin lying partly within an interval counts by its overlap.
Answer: 0.001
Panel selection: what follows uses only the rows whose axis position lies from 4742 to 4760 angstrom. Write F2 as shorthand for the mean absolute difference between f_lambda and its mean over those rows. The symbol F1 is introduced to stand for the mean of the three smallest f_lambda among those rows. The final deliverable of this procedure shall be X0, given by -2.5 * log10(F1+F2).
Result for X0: -0.49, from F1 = 1.54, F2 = 0.030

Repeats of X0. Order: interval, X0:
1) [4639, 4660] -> -0.37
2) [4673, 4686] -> -0.37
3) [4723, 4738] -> -0.39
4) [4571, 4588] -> -0.43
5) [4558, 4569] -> -0.41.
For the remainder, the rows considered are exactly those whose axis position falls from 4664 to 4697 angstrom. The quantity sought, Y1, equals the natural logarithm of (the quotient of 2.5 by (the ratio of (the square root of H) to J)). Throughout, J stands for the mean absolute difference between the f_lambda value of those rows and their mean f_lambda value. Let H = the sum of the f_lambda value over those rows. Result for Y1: -3.3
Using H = 20.9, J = 0.067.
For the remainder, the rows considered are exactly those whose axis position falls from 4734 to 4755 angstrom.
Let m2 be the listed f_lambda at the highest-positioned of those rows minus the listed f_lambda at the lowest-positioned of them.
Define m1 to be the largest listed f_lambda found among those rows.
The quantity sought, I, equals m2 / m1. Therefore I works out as 0.12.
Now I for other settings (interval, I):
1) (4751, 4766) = -0.02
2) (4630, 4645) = -0.14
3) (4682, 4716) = -0.04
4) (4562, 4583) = 0.01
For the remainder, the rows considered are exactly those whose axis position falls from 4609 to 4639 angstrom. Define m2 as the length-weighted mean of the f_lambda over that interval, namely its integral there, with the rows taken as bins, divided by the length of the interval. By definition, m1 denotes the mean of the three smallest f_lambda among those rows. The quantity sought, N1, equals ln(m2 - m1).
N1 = -2.03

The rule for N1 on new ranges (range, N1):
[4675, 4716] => -2.31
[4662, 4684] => -2.29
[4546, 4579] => -2.38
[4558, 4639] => -1.92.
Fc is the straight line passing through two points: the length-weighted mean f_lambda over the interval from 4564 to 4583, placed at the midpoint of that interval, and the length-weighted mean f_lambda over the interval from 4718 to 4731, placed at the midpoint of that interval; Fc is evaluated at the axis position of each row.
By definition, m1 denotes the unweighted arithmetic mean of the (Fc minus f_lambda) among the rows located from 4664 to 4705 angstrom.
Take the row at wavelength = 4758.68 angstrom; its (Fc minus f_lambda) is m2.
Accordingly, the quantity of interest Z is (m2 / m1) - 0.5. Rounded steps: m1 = 0.15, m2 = 0.02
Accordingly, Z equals -0.3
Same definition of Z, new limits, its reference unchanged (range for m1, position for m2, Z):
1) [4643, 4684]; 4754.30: -0.6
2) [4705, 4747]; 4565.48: 1.0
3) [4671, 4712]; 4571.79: -1.1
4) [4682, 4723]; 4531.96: 1.4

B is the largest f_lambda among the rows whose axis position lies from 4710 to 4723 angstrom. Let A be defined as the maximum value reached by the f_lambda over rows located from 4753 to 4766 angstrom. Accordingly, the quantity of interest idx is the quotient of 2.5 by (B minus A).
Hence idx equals 36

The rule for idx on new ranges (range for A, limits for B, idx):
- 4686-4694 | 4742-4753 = 17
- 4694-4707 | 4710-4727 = 10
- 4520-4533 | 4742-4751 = 25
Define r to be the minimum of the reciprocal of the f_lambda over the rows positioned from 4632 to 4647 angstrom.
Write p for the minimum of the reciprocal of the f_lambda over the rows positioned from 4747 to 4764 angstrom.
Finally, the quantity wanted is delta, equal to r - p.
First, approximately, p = 0.617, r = 0.578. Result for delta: -0.039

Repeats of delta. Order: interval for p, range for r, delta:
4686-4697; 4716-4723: -0.074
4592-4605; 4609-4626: -0.024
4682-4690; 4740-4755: -0.016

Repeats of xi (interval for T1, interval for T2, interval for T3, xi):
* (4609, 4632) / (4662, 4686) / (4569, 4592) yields 0.007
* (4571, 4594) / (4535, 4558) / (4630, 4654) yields 0.010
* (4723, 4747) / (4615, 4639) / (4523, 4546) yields 0.005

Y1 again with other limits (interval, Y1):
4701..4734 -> -3.0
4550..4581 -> -3.5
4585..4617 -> -3.5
